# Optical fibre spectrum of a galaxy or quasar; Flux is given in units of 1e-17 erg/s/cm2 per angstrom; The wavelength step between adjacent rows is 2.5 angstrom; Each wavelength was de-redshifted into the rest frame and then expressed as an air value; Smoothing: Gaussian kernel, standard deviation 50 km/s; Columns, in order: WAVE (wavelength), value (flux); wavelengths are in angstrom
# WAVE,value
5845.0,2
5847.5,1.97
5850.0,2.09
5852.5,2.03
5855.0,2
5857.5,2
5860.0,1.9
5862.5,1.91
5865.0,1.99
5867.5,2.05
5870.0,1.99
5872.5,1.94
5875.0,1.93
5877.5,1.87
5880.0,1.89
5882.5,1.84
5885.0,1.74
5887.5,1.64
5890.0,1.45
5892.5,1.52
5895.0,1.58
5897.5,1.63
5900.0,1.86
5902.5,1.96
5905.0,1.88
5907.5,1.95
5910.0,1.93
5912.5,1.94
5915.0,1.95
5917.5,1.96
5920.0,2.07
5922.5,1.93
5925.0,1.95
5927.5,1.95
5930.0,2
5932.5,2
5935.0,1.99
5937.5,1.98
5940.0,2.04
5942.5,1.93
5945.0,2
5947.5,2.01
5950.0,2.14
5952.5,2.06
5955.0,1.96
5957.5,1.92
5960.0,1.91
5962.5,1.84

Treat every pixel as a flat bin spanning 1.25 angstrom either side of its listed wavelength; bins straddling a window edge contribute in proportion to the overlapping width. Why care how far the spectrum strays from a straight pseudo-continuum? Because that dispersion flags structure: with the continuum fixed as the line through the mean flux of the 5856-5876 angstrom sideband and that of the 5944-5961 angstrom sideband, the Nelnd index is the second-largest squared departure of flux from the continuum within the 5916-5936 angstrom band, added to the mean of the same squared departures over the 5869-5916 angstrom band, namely 0.06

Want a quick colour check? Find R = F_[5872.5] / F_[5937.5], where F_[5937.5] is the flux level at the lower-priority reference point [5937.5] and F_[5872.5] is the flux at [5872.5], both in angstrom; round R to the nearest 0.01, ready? 0.98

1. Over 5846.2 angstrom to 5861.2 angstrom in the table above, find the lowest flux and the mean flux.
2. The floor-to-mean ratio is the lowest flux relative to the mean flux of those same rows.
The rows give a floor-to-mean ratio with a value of 0.951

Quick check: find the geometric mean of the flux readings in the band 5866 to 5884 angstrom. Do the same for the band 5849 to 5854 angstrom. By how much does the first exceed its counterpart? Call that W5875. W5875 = -0.13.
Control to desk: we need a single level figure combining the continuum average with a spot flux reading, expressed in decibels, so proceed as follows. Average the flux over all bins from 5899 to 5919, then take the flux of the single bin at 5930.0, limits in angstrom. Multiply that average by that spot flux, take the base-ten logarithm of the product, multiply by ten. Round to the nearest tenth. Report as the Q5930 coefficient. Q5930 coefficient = 5.9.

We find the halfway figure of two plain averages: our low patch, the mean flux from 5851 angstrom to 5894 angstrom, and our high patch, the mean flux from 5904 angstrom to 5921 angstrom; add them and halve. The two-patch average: 1.91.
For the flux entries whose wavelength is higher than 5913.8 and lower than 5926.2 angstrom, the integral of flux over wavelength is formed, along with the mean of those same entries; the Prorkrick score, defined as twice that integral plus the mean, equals 51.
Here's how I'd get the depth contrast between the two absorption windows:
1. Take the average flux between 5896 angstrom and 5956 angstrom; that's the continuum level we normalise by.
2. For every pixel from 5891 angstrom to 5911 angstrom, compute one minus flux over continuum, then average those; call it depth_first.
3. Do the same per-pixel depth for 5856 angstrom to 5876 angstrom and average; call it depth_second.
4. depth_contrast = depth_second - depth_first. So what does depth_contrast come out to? -0.09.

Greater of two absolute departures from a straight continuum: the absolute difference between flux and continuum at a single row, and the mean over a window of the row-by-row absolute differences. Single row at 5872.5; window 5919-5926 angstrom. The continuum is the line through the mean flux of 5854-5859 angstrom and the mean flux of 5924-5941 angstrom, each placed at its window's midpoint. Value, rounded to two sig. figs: 0.059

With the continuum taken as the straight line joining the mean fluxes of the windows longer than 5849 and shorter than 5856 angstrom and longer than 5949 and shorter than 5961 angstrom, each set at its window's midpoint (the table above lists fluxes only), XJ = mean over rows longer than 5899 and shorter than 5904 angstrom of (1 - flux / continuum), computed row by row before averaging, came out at 0.054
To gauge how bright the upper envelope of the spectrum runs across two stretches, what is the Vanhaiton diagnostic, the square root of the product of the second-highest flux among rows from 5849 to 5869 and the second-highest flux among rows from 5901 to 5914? 2.00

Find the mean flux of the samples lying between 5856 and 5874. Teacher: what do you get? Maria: 1.97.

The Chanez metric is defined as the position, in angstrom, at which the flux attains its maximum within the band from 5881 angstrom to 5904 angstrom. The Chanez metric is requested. 5902.5 angstrom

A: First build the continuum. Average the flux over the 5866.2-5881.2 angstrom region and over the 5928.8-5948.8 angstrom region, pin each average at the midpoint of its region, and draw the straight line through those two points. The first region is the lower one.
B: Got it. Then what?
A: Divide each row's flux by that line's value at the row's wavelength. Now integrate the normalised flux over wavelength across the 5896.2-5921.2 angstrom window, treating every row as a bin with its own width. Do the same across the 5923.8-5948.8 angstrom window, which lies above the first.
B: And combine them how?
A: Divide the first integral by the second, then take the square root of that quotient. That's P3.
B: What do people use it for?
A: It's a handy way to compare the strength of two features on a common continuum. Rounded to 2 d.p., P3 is 0.99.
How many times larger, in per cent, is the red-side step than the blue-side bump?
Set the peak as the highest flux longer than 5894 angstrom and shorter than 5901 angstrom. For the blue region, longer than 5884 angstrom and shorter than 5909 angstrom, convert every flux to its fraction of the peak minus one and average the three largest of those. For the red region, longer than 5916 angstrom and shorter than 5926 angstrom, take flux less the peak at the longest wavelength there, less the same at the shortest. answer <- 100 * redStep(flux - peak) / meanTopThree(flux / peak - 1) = -27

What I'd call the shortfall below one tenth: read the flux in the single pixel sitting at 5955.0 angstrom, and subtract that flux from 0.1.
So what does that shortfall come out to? -1.86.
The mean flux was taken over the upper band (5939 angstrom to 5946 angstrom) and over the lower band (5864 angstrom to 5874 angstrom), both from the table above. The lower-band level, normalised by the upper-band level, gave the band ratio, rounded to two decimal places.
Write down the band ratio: 1.00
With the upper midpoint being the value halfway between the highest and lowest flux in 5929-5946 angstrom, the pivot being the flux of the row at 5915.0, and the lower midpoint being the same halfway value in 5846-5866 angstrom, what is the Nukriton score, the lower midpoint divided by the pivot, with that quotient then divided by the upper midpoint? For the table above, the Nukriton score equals 0.52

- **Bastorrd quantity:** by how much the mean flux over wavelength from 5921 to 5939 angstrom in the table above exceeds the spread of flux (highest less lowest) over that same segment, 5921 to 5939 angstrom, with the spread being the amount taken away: 1.90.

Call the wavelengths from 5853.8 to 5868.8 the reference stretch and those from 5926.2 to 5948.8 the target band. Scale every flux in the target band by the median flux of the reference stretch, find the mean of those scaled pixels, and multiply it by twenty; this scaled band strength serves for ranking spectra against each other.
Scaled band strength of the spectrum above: 19.9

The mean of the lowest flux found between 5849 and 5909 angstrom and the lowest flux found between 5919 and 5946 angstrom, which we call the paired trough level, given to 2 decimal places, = 1.69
